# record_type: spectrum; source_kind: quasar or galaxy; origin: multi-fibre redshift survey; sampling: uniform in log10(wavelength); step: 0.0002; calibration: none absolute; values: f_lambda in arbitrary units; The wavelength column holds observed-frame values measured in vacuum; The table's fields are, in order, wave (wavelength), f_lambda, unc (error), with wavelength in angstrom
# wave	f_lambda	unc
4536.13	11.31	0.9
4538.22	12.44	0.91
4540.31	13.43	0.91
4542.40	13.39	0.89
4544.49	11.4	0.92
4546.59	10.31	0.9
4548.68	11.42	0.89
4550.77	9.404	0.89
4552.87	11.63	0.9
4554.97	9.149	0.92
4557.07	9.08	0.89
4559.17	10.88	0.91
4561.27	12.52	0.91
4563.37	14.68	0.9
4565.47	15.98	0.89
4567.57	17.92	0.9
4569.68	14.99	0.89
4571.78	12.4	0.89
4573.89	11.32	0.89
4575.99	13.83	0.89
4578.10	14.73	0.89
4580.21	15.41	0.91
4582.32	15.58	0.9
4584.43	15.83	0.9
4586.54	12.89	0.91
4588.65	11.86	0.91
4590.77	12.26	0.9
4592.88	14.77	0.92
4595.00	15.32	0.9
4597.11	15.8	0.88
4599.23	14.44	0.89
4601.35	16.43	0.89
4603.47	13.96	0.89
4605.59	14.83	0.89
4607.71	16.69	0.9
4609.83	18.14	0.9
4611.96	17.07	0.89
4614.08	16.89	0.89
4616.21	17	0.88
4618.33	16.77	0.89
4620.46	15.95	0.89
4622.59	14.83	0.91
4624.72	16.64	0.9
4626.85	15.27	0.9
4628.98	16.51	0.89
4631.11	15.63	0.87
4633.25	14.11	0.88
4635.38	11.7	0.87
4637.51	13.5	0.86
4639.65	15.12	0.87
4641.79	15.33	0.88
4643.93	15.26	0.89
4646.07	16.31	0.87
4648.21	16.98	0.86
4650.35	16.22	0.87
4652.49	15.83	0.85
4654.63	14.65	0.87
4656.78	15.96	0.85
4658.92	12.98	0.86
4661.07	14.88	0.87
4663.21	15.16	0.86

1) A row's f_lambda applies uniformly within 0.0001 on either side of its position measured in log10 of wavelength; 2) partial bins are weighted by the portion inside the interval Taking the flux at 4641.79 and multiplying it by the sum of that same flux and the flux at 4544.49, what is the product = 410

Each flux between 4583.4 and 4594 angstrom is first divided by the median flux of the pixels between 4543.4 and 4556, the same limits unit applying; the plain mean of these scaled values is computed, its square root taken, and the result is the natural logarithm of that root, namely 0.11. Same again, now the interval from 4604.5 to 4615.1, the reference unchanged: 0.22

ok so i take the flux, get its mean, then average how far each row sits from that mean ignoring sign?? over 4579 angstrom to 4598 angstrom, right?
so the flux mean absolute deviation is 1.4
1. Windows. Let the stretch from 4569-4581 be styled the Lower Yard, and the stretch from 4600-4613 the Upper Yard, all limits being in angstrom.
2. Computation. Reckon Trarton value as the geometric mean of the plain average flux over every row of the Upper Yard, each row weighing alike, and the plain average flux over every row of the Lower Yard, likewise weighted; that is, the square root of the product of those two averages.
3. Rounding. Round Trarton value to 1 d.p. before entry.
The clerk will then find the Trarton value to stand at 14.9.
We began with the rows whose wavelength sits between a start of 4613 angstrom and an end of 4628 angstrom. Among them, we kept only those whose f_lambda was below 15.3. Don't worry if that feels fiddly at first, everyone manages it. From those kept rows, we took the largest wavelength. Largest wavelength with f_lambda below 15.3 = 4626.85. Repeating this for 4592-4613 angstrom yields 4605.59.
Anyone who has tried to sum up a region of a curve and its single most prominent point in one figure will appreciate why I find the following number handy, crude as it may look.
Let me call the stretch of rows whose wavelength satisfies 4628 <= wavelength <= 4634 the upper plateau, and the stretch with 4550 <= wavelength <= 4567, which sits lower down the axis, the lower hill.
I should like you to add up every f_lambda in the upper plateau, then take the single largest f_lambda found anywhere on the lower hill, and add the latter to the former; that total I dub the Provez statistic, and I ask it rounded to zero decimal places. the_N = 62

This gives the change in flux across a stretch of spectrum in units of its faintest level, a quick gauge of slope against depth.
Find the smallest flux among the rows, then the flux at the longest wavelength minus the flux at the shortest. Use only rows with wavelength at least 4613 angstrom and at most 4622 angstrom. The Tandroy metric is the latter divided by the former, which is -0.06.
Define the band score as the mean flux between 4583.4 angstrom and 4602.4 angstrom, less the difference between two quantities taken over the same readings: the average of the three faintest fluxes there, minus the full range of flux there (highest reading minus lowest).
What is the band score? 6.6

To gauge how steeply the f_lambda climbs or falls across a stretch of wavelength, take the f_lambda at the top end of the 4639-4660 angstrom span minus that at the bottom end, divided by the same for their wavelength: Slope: -0.11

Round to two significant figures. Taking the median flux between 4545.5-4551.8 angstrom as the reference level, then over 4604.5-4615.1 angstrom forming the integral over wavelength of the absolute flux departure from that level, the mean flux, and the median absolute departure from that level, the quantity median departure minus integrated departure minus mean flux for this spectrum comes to -78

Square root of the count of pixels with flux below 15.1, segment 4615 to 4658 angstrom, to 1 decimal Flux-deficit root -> 2.2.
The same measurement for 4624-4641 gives 1.7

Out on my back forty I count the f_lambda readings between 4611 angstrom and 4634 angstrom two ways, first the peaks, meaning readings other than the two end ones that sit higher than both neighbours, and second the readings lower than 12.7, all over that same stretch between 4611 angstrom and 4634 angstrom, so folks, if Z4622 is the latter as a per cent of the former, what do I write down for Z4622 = 0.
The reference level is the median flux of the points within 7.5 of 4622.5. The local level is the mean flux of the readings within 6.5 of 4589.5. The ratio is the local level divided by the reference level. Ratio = 0.84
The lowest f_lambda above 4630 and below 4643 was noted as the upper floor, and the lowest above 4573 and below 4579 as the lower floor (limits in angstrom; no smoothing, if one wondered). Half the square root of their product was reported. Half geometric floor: 5.75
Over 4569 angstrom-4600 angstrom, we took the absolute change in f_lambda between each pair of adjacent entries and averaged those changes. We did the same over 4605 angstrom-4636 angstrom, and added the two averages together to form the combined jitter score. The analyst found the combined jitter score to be 2.39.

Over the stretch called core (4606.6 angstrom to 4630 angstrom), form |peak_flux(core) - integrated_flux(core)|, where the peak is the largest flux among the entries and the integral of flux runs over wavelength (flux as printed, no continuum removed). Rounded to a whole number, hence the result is 368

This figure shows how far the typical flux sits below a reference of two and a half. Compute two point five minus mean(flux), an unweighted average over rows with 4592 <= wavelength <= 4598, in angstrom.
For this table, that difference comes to -12.8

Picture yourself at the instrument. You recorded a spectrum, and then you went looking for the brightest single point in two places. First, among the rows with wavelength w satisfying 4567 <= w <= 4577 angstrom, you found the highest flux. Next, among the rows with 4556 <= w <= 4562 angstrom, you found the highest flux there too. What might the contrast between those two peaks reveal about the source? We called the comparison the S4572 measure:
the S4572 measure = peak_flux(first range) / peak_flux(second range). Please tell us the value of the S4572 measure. 1.43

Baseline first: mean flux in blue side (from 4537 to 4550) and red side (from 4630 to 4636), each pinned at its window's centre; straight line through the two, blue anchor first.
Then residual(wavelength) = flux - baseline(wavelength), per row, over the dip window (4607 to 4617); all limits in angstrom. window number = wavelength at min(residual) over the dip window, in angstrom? 4607.71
